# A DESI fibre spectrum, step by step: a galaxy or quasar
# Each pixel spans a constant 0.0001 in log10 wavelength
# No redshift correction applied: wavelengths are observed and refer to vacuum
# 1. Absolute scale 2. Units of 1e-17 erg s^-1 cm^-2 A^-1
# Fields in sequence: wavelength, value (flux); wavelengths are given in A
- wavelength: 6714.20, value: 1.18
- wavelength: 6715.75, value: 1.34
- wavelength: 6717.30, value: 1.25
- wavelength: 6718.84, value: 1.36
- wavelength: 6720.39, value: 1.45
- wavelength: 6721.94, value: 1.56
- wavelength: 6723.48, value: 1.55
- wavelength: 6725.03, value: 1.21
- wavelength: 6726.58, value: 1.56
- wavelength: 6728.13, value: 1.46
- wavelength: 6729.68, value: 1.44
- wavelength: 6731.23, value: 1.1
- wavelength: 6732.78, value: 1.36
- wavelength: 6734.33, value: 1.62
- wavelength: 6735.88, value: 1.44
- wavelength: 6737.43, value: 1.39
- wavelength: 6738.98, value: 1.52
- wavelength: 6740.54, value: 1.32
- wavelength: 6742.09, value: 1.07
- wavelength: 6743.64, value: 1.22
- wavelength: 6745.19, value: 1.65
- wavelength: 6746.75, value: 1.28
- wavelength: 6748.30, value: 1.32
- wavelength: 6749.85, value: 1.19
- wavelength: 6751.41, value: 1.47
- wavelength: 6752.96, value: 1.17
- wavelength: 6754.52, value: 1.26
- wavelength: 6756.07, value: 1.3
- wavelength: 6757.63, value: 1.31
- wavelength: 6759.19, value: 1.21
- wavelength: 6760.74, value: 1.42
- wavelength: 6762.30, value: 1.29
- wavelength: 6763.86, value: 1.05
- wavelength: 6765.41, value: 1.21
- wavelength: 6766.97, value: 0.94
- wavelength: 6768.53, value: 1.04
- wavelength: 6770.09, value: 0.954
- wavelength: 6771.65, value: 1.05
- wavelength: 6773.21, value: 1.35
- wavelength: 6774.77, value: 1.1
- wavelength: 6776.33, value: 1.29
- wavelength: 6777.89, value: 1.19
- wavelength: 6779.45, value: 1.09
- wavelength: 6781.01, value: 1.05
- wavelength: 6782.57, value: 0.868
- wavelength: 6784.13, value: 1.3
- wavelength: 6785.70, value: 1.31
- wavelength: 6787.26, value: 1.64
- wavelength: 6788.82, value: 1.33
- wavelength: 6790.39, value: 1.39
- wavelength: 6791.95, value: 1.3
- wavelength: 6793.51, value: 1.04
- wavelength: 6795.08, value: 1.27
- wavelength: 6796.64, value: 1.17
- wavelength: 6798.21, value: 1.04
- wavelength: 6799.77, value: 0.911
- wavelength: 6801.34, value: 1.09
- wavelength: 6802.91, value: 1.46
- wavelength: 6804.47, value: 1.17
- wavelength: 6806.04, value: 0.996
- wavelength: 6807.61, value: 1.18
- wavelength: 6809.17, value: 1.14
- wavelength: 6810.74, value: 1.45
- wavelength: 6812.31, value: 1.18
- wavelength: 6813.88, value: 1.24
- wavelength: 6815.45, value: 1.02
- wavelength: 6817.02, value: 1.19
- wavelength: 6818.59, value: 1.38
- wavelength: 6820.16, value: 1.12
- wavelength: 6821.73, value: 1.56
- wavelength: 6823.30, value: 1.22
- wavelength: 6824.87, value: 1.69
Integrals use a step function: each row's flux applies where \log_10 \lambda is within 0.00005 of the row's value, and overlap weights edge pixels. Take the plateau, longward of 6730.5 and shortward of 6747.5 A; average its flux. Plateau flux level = 1.36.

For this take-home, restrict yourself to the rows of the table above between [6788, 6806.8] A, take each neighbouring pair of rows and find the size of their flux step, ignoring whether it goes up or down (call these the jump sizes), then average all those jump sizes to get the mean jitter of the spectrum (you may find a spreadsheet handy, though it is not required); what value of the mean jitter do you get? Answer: 0.183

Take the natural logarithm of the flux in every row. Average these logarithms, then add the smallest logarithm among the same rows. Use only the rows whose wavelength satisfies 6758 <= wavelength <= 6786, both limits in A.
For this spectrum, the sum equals -0.01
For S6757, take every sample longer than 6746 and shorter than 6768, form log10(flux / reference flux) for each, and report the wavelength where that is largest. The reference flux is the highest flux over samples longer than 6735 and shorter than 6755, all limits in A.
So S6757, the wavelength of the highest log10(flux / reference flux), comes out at 6751.41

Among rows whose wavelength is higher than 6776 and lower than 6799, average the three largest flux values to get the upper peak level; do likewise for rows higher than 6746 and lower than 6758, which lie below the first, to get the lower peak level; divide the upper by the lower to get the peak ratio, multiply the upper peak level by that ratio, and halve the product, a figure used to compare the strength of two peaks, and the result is 0.77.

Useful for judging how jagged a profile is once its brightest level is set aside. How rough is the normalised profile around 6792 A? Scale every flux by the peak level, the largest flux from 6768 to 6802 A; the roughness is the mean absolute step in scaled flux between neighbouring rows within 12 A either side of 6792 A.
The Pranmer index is 0.122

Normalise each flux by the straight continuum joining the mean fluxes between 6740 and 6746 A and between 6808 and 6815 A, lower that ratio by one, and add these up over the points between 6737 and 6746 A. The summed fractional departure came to 0.2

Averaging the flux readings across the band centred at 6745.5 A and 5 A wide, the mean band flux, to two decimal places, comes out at 1.38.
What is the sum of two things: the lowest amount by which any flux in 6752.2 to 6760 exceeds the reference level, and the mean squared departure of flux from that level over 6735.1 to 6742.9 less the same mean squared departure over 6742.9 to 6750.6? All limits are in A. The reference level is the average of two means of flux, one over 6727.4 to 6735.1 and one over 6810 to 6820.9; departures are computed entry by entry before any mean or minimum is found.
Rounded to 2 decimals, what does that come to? -0.14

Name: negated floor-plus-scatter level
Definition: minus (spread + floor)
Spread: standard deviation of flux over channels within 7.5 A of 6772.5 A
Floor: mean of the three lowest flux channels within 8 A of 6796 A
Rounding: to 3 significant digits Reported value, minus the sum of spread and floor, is -1.13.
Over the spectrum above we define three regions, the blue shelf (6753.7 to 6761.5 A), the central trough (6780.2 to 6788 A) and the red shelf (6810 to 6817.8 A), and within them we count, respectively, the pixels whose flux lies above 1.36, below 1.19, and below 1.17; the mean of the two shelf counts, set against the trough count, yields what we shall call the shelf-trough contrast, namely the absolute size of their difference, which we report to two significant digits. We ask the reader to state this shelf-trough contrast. 1.0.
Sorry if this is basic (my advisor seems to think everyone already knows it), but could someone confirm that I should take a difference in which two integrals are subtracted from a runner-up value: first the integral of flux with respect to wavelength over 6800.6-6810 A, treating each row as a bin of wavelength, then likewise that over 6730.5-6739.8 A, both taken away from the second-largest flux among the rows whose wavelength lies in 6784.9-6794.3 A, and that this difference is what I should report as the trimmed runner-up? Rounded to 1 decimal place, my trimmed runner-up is -22.7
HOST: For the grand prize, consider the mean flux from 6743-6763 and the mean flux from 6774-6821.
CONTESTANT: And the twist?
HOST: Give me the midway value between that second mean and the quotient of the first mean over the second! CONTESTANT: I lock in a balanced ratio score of 1.15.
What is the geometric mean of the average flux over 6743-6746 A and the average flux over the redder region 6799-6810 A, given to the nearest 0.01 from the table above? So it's 1.28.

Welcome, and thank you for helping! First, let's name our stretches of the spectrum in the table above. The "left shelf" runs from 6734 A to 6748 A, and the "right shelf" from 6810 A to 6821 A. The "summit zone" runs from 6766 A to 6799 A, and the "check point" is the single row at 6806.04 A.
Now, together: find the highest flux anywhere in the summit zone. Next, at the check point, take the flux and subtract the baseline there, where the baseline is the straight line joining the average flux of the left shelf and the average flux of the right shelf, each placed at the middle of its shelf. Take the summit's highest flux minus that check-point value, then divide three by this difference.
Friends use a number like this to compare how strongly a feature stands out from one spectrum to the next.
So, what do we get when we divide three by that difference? 1.6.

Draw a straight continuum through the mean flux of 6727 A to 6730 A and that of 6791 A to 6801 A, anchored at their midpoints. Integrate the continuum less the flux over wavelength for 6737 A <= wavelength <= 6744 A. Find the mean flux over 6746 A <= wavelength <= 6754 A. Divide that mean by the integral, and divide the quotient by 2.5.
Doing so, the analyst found 0.74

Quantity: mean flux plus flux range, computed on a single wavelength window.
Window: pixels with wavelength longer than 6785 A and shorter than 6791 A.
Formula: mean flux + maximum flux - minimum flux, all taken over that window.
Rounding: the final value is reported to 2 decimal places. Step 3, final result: 1.75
